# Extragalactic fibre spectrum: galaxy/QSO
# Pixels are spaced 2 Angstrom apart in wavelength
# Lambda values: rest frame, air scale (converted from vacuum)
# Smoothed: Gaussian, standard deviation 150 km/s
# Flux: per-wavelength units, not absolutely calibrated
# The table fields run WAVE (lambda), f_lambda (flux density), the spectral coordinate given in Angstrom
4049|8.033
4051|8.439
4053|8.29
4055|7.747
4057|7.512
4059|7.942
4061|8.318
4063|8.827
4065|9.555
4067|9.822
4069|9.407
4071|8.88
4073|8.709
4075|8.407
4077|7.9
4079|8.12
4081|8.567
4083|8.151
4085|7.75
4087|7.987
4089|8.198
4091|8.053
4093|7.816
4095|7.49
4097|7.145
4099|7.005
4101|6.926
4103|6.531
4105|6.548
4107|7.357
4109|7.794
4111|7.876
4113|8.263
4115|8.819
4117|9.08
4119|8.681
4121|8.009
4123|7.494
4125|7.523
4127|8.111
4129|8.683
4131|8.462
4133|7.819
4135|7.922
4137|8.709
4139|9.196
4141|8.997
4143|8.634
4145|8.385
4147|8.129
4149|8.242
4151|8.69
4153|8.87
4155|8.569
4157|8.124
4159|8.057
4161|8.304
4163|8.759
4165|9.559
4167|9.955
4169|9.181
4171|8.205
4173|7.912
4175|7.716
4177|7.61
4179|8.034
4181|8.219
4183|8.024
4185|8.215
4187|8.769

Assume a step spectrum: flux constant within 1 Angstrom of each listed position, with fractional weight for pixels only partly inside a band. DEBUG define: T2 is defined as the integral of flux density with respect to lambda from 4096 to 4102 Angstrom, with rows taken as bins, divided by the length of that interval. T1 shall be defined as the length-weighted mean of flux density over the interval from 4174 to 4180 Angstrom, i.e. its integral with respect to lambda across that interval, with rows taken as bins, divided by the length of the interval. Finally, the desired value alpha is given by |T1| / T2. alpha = 1.11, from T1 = 7.8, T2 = 7.0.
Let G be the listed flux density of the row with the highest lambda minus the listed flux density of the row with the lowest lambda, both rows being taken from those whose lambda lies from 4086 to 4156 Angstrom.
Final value 0.6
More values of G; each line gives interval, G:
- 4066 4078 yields -1.9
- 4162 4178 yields -1.1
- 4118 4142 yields 0.3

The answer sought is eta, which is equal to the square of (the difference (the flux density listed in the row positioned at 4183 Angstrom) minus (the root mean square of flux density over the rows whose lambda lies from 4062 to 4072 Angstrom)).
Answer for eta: 1.6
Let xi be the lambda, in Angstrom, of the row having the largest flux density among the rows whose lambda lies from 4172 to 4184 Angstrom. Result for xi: 4181 Angstrom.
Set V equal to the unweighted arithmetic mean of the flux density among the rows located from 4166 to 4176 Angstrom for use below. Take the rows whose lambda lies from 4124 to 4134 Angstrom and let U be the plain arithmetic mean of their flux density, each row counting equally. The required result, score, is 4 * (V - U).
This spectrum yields 2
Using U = 8.12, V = 8.6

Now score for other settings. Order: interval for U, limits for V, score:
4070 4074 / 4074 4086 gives -3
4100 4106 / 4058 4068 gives 9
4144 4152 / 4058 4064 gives 0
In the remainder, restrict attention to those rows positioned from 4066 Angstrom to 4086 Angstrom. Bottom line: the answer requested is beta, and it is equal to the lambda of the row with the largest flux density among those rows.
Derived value 4067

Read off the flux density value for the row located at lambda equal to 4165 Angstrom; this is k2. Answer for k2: 9.559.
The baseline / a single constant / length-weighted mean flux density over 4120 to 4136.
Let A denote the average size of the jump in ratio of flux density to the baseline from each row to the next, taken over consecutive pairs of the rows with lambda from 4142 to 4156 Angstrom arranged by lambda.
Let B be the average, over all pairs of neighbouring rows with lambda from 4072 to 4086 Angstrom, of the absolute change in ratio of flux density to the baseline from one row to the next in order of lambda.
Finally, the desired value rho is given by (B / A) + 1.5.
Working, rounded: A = 0.032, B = 0.048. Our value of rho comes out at 2.98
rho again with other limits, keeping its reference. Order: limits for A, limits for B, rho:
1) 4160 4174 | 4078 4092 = 2.00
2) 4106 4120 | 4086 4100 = 2.16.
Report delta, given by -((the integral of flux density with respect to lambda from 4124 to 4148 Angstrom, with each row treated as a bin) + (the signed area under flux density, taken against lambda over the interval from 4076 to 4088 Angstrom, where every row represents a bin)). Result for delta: -298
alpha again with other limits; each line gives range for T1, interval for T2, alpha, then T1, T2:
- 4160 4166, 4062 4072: 0.95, 8.9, 9.3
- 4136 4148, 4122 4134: 1.08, 8.7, 8.0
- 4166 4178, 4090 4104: 1.16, 8.4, 7.3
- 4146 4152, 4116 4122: 0.97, 8.4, 8.6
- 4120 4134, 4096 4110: 1.14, 8.0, 7.0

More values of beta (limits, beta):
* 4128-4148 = 4139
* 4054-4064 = 4063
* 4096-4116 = 4115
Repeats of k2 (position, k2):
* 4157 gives 8.124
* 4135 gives 7.922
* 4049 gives 8.033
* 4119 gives 8.681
